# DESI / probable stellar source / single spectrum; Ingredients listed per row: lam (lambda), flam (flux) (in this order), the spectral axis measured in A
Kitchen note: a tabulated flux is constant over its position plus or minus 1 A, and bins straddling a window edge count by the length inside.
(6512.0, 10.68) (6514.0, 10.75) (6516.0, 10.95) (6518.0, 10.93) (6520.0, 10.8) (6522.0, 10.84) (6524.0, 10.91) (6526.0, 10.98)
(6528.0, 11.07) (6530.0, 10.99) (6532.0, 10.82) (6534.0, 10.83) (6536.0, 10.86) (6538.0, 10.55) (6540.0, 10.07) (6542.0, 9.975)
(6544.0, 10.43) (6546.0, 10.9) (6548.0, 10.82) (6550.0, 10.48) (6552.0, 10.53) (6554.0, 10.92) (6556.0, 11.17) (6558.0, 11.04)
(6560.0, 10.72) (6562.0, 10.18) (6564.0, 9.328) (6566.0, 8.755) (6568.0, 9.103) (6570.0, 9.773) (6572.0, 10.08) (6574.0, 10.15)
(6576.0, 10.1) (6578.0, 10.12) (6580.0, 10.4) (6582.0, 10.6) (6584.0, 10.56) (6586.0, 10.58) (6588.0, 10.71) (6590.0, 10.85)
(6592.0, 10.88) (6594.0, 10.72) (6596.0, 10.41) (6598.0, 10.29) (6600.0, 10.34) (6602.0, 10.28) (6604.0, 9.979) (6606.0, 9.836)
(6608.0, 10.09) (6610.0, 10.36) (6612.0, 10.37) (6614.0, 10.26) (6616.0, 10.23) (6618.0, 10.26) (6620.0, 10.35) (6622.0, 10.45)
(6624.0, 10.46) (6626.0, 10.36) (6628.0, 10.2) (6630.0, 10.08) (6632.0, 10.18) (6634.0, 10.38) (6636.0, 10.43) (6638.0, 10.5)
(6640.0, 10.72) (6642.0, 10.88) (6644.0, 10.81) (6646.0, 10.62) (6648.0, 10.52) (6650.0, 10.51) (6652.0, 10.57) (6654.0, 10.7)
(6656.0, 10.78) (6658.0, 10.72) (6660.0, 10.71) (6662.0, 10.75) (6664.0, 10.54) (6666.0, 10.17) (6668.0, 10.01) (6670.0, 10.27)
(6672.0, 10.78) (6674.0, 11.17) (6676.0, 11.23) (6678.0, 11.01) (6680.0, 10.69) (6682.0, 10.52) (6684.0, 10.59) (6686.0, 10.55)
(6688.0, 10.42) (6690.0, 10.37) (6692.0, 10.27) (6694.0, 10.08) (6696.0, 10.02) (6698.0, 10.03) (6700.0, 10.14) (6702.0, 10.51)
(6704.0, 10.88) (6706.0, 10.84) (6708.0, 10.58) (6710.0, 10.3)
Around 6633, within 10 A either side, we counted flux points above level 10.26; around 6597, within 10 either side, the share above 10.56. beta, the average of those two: 3.7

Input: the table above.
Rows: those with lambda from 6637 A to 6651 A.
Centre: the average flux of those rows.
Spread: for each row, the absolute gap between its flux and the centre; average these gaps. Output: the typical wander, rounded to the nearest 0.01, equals 0.13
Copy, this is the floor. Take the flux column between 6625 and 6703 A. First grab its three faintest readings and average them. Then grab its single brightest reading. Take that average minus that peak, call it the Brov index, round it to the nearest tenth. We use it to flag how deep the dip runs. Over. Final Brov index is -1.2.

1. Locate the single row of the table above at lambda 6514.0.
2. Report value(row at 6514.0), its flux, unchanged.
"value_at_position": 10.75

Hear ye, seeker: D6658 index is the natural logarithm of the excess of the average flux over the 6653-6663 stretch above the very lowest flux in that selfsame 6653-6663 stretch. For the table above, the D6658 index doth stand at -3.4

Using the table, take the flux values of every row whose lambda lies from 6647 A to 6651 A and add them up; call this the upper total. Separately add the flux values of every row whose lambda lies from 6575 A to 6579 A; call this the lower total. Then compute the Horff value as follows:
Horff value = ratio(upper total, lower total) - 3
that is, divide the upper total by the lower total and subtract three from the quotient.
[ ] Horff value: -1.96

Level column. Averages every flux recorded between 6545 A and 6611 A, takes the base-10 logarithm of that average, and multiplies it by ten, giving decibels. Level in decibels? 10.1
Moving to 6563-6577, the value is 9.8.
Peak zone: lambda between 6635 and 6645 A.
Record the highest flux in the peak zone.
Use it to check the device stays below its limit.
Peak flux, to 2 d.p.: 10.88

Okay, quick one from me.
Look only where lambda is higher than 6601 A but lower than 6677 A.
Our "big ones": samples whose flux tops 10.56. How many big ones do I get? 13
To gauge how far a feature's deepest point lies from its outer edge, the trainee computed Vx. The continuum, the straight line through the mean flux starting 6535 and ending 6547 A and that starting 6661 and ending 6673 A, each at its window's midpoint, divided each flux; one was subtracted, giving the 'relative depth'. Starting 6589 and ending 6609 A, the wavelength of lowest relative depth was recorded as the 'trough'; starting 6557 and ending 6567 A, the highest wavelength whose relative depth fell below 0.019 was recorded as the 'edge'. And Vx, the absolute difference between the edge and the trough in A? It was 40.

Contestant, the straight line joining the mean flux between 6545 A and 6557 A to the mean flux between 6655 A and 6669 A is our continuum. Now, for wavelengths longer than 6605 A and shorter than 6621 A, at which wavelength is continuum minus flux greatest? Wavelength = 6606.0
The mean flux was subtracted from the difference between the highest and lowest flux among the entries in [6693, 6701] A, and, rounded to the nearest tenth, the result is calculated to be -9.9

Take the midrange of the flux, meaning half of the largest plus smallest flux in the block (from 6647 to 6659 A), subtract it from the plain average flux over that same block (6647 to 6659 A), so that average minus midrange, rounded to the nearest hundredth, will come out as -0.01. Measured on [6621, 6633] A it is 0.02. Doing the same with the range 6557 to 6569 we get -0.04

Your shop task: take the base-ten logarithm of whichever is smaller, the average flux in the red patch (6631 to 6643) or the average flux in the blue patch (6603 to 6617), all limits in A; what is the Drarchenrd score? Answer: 1.01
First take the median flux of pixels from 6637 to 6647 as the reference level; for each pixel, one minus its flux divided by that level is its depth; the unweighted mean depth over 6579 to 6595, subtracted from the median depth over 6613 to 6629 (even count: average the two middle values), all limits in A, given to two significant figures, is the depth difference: 0.033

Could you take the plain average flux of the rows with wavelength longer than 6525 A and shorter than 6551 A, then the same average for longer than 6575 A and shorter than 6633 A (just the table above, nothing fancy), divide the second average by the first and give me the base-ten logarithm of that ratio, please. -0.013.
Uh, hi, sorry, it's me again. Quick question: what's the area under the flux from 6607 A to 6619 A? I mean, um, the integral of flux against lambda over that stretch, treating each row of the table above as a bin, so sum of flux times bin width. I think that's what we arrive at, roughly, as 123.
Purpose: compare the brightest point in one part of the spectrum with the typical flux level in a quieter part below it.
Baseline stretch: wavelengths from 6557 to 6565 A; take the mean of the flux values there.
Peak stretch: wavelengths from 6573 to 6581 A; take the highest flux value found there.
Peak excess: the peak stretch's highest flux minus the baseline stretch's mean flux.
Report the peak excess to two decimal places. 0.08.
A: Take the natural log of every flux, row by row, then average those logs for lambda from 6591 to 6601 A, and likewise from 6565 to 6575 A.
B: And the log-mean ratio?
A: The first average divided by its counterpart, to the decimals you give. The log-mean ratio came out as 1.04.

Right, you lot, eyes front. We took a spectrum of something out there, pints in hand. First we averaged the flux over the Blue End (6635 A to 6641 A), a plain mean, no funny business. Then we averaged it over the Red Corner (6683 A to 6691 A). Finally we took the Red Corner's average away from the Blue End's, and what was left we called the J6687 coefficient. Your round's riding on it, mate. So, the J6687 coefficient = 0.07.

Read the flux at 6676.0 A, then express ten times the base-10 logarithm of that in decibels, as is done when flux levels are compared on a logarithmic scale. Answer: 10.5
